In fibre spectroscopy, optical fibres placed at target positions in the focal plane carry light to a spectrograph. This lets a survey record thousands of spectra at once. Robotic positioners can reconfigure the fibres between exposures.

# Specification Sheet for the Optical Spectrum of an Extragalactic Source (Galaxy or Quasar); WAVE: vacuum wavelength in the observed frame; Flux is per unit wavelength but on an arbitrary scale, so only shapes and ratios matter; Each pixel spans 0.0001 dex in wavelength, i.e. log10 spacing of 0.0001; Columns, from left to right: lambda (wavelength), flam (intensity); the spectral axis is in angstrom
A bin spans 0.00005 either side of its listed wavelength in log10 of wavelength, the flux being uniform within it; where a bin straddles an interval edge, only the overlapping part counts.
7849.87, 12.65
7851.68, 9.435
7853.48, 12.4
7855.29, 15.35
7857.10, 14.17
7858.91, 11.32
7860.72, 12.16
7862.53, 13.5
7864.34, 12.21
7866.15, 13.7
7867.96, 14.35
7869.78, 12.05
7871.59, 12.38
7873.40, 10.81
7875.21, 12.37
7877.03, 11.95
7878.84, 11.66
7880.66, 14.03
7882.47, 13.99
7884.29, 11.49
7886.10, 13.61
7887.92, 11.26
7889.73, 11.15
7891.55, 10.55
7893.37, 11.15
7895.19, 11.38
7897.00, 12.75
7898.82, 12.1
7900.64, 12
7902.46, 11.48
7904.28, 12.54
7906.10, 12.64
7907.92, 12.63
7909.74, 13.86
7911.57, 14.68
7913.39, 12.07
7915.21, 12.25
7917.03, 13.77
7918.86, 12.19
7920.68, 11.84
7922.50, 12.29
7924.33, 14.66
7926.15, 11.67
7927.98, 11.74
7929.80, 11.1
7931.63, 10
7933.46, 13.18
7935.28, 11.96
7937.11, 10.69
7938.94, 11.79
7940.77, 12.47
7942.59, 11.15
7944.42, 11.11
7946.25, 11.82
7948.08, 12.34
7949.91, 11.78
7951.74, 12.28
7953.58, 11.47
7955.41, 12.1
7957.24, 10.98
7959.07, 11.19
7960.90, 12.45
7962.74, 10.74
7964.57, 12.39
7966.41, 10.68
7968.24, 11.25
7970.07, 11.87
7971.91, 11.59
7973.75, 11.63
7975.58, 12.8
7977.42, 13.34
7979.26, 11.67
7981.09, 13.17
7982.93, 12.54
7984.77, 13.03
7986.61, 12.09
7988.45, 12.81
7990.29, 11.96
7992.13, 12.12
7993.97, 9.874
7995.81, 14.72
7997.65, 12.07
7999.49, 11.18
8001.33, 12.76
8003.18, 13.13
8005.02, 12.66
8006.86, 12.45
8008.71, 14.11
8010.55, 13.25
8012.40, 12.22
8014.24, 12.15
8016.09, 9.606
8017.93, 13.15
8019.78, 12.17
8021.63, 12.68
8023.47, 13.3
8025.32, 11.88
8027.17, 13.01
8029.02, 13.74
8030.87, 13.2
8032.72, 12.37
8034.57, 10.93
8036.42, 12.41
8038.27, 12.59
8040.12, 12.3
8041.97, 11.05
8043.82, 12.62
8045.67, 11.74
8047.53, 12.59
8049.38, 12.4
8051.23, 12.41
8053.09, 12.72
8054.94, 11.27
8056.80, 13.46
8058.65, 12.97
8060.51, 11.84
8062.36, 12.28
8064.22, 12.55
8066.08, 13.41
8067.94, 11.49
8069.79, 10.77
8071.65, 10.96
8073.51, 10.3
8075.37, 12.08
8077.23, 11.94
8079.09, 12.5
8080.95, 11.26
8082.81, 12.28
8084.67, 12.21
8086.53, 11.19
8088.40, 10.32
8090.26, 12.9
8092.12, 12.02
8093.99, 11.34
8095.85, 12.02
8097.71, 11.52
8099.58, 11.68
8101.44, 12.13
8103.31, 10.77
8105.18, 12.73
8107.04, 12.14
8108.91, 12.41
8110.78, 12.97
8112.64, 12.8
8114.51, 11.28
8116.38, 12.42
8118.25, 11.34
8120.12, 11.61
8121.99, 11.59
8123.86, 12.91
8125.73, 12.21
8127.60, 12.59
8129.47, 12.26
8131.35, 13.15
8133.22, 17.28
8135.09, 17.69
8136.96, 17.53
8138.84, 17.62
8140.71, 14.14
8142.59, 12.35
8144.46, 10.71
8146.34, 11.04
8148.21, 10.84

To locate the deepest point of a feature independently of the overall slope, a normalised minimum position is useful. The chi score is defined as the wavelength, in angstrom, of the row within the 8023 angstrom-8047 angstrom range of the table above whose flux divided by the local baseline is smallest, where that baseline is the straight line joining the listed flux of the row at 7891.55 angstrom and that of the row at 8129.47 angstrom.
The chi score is 8034.57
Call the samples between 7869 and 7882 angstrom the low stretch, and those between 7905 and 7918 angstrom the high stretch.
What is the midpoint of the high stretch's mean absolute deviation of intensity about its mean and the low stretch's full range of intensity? 2.0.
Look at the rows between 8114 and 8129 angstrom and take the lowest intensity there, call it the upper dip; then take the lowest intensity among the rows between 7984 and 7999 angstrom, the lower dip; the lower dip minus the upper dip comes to -1.4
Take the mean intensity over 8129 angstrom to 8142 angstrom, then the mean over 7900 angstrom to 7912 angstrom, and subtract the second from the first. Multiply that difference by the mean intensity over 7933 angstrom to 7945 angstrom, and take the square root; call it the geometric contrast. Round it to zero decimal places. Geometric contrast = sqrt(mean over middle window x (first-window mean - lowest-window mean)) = 6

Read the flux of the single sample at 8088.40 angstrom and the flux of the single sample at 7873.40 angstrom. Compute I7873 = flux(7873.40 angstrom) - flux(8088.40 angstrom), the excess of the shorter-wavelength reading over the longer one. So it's 0.5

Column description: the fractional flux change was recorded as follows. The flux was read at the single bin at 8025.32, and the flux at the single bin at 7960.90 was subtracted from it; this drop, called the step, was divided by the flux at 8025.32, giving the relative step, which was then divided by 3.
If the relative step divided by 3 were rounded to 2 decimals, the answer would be -0.02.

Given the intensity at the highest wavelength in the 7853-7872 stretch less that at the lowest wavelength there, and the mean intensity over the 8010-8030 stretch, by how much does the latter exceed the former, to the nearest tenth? 12.5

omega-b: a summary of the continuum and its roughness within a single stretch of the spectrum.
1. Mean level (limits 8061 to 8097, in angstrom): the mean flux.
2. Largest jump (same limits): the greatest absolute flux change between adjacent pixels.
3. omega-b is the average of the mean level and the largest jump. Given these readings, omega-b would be 7.18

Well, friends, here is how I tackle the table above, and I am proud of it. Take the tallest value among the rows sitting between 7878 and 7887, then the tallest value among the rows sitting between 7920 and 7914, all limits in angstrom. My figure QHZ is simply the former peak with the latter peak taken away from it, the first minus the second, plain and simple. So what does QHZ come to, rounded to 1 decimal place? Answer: 0.3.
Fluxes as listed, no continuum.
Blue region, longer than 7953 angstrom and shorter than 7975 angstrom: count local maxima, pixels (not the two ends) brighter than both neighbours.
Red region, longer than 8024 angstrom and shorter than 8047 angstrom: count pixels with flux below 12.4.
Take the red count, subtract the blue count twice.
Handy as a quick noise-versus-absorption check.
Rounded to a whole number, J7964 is -2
